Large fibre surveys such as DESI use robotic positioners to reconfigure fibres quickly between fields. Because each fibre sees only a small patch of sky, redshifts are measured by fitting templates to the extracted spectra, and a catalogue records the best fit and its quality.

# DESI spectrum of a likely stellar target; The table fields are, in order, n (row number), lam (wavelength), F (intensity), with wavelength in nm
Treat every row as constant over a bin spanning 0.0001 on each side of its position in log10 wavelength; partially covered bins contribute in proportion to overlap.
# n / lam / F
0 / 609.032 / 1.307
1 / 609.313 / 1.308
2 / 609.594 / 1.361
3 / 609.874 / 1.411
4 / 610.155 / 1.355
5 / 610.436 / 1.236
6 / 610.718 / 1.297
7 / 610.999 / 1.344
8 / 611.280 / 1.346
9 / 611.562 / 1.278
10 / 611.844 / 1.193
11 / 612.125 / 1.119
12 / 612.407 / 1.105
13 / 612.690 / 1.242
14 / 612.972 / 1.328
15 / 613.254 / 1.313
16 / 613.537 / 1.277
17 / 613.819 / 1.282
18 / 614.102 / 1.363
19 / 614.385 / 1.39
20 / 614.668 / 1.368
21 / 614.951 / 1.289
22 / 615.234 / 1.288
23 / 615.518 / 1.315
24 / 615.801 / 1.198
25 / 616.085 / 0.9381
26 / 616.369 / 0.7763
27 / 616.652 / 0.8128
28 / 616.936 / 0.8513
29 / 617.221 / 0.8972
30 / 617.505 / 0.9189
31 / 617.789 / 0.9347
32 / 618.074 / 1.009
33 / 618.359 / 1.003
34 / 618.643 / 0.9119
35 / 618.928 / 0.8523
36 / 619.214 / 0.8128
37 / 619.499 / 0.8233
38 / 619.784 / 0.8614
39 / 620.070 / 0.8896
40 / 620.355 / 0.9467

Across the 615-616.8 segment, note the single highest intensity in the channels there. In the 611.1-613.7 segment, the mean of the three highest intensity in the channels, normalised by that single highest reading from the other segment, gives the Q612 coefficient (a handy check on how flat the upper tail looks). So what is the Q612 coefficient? 1.0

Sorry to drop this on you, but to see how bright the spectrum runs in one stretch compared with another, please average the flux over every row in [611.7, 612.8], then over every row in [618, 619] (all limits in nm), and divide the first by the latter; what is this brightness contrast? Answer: 1.23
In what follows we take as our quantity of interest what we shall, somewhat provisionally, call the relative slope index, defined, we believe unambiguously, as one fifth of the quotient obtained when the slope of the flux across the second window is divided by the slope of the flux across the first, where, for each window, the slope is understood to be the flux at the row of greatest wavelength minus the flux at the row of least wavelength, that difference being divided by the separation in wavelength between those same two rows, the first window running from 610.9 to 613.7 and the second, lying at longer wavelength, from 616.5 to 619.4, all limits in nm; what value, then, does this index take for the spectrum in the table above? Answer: 0.00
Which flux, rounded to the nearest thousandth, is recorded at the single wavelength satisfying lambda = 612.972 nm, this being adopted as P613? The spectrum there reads 1.328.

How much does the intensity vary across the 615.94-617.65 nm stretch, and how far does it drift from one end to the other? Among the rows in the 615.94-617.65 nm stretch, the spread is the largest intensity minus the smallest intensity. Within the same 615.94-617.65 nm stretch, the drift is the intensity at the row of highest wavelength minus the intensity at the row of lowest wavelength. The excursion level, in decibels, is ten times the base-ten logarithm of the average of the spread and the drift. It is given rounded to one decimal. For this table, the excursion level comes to -11.5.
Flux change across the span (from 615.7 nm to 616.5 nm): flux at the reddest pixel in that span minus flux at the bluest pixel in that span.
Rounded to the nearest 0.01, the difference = -0.42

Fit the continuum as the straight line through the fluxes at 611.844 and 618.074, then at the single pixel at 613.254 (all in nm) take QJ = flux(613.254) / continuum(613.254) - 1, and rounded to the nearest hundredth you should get 0.14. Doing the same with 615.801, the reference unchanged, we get 0.11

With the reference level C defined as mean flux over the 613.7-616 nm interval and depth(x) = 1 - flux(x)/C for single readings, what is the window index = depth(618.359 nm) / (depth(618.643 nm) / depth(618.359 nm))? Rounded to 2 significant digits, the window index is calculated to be 0.18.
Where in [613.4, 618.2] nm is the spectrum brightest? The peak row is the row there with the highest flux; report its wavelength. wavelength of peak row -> 614.385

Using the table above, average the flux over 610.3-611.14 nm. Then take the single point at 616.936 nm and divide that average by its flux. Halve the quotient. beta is 0.76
